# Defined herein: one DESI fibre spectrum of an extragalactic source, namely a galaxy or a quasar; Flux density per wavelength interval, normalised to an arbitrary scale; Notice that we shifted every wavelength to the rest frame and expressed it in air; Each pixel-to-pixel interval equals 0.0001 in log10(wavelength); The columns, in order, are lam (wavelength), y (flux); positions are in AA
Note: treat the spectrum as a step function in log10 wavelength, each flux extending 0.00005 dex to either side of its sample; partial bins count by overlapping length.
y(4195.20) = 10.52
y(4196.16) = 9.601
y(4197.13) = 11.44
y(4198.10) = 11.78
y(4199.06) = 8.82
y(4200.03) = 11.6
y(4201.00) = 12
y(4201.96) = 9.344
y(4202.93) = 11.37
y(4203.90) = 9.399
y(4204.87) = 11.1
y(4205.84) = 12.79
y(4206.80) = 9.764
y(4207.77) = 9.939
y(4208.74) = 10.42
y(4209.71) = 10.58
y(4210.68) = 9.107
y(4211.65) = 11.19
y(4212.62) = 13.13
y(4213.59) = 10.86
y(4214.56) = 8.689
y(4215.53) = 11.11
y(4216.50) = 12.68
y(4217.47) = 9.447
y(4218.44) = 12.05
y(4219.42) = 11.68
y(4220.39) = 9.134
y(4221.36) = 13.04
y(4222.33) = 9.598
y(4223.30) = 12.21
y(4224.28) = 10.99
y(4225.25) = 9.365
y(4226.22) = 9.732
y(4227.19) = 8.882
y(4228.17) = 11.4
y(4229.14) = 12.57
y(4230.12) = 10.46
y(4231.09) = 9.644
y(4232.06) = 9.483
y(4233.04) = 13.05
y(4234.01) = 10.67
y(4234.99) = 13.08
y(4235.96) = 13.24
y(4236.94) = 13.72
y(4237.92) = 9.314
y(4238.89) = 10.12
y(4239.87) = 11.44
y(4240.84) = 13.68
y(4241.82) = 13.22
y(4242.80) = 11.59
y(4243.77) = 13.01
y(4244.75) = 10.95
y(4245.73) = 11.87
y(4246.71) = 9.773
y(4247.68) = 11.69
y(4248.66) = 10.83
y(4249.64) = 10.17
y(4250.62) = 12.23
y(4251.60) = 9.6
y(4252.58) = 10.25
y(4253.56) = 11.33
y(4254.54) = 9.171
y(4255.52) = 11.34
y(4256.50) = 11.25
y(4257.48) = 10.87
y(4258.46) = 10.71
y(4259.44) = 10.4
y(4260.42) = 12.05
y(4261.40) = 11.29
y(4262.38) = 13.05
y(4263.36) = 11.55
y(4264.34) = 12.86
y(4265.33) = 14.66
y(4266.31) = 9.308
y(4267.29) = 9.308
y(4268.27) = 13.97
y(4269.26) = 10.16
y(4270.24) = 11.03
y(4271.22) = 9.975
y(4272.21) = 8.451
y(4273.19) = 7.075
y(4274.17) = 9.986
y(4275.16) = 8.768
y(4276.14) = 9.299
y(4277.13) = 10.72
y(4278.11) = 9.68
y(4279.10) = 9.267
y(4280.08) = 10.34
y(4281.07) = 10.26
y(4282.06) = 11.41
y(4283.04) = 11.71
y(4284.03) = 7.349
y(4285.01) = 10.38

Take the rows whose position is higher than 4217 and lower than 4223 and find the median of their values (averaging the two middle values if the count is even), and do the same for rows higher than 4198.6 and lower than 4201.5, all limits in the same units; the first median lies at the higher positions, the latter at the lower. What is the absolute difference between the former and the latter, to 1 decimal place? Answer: 1.0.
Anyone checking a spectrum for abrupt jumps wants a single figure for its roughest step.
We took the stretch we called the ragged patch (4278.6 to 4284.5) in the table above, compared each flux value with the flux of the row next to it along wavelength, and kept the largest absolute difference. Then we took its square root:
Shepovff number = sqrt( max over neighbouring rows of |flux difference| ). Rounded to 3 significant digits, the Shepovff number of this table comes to 2.09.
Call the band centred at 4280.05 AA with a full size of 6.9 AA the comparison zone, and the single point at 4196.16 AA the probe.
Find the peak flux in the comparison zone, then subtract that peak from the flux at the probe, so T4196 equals -2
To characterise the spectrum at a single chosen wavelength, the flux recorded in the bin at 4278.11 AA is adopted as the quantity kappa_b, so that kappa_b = 9.68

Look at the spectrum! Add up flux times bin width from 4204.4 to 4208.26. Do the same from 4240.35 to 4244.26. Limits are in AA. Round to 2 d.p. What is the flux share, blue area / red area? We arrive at 0.84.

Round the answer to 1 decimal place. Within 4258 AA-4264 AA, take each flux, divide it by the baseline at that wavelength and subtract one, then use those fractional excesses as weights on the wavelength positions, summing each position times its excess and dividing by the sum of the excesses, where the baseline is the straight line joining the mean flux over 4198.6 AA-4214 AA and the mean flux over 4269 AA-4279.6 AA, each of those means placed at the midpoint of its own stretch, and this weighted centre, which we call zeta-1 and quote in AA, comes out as 4261.5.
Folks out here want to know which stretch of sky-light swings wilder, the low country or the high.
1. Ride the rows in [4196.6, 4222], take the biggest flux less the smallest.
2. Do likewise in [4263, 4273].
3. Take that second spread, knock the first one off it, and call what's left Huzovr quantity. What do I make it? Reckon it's 1.8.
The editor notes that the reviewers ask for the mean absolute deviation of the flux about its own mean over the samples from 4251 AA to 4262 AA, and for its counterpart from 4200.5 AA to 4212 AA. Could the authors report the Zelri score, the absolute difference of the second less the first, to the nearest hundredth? 0.26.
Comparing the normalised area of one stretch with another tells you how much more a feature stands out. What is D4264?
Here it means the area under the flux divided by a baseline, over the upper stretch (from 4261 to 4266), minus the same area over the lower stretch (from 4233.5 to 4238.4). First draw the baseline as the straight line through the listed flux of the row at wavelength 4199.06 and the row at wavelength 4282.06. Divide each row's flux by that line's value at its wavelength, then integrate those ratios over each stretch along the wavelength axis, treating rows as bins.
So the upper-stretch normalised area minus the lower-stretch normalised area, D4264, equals -0.1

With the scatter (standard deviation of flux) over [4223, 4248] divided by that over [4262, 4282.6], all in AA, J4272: 0.82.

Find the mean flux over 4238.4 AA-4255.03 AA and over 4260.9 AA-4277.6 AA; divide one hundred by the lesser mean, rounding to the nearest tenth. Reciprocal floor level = 9.4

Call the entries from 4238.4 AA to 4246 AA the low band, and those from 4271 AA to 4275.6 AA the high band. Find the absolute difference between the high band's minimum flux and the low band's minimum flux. 3.0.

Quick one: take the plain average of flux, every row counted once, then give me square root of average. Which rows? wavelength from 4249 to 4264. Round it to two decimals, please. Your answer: 3.32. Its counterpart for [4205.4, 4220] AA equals 3.30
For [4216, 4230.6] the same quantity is 3.30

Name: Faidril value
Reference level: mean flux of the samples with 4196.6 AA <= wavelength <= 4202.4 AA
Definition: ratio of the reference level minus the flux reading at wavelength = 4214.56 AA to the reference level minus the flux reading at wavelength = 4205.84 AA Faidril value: -1.1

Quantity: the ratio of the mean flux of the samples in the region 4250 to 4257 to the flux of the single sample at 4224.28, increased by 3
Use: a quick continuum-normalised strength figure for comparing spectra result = 3.98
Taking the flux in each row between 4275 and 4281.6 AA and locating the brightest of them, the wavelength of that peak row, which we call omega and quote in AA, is 4277.13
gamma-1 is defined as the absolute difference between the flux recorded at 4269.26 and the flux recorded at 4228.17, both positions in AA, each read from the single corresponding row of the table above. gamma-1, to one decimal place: 1.2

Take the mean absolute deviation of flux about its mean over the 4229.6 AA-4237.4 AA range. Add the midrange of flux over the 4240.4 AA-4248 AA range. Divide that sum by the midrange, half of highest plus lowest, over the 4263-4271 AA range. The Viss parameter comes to 1.11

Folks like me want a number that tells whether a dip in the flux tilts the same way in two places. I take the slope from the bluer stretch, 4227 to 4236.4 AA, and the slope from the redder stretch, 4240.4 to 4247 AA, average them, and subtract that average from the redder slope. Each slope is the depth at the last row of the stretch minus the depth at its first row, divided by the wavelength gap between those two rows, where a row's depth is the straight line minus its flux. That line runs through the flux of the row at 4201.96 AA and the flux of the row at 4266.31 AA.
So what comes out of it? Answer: 0.58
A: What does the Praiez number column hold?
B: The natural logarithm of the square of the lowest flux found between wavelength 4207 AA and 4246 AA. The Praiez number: 4.32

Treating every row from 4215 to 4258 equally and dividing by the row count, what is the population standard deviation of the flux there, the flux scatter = 1.39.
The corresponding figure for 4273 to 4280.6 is 1.05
